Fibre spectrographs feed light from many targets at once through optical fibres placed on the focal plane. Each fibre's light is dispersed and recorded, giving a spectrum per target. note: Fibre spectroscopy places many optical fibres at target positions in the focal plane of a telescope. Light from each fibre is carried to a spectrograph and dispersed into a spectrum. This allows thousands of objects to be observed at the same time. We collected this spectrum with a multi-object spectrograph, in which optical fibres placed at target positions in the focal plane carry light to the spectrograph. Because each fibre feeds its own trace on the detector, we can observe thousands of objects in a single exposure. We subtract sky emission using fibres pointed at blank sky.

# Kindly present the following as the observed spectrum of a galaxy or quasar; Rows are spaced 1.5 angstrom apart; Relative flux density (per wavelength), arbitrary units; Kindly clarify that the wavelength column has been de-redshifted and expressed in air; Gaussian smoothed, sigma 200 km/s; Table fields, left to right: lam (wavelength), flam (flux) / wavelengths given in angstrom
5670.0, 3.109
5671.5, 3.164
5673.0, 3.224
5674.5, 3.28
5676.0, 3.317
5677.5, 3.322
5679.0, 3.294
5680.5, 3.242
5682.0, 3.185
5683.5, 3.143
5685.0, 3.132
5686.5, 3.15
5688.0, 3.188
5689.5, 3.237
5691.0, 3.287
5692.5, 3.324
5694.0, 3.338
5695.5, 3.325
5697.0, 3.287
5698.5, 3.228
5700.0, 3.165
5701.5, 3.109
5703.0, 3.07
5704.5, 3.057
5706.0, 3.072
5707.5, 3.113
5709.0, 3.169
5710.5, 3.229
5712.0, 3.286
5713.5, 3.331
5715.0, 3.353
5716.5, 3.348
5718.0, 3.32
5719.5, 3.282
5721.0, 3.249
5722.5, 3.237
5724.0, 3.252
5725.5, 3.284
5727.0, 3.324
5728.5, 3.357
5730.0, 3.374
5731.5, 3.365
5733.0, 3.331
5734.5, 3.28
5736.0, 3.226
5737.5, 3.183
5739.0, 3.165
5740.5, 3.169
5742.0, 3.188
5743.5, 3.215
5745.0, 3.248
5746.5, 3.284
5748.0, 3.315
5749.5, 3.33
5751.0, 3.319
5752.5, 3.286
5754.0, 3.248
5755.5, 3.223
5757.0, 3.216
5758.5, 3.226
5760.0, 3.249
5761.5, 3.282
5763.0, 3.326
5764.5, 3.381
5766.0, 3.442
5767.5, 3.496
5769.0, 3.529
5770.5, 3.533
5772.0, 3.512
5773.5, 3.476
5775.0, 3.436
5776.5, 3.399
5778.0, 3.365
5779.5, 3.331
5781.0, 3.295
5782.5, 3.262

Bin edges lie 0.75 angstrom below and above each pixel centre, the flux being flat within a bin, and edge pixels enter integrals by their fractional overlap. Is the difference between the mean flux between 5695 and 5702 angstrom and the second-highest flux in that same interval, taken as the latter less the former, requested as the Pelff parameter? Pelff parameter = 0.064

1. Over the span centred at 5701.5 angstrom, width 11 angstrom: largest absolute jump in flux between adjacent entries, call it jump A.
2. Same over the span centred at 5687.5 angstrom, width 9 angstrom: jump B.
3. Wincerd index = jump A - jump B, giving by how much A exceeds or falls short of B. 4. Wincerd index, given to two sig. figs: 0.013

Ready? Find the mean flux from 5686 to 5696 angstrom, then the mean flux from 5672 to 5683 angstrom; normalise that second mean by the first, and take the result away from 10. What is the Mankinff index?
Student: 9.00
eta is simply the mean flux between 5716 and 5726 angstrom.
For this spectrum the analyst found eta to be 3.28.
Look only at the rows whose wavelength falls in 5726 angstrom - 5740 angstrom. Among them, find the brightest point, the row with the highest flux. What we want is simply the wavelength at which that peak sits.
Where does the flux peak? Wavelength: 5730.0 angstrom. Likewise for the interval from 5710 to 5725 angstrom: 5715.0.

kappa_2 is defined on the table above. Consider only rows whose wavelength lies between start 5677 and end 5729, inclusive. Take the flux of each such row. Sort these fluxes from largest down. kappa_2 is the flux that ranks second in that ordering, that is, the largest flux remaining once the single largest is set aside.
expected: 3.353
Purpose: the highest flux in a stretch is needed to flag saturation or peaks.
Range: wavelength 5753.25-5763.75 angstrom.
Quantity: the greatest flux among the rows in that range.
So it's 3.326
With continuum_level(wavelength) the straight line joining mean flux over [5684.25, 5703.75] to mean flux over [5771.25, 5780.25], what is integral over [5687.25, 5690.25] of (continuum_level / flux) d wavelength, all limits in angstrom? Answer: 2.99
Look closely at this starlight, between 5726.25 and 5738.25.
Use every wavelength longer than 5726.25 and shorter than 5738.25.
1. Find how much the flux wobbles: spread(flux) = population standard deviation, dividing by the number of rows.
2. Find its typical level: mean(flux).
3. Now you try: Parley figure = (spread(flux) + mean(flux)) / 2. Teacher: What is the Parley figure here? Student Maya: 1.69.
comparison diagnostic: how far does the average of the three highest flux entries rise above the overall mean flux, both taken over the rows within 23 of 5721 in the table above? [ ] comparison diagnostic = 0.129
